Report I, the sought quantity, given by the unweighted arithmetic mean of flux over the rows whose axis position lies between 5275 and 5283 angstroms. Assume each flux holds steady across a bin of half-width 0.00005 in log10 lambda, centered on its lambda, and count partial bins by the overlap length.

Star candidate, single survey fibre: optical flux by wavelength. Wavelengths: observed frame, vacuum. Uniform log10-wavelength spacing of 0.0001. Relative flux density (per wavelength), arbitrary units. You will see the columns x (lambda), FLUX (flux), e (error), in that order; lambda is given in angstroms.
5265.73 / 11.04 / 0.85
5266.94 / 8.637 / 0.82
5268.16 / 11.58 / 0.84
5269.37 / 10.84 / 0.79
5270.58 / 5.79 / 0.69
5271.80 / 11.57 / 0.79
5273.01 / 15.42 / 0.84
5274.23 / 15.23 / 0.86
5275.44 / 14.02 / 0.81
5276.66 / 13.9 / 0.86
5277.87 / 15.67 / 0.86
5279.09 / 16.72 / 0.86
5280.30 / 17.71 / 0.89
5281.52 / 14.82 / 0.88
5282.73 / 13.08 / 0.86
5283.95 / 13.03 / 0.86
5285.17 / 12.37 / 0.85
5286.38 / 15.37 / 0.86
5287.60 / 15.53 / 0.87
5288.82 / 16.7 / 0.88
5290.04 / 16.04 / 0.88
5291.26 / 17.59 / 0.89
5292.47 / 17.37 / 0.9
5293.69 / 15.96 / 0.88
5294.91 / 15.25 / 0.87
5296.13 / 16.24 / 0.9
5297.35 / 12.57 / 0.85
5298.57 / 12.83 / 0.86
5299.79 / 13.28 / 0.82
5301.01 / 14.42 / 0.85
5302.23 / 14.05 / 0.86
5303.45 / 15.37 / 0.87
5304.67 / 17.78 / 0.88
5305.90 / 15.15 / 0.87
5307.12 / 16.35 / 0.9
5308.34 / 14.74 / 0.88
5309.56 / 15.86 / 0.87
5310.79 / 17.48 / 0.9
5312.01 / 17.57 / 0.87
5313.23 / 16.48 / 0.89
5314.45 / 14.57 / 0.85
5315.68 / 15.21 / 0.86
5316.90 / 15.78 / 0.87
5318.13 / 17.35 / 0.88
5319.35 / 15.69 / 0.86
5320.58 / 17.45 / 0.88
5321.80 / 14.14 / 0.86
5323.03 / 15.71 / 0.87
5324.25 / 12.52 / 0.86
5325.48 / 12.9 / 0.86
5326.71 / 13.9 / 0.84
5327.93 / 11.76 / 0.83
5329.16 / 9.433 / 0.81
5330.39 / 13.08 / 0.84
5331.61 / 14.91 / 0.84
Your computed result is 15.1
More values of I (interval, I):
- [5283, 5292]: 15.2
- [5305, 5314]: 16.2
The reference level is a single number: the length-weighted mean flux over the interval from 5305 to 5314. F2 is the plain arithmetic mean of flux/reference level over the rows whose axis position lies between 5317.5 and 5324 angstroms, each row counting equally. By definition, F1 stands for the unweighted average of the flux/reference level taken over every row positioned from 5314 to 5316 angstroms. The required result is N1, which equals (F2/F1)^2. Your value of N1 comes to 1.2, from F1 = 0.92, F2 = 0.99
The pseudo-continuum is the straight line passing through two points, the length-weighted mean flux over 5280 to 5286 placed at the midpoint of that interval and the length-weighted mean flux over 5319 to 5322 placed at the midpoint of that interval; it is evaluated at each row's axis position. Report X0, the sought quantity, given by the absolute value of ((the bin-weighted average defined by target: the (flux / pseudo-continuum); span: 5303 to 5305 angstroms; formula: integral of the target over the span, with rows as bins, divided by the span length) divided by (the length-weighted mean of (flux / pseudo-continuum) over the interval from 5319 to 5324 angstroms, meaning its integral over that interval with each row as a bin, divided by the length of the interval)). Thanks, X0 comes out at 1.13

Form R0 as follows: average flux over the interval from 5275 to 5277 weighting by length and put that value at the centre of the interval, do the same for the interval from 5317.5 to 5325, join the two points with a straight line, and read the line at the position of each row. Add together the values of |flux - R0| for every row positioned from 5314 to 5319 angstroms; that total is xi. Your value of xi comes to 3.2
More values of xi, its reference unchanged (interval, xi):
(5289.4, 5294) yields 9.2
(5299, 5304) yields 3.0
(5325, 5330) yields 14.5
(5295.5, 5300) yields 7.0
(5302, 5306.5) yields 4.4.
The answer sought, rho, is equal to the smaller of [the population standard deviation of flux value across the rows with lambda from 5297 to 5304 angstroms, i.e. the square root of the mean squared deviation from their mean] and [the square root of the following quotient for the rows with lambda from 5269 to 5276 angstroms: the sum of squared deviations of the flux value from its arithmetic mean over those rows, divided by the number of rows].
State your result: 1.0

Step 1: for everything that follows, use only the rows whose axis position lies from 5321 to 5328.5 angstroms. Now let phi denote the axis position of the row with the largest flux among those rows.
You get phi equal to 5323.03 angstroms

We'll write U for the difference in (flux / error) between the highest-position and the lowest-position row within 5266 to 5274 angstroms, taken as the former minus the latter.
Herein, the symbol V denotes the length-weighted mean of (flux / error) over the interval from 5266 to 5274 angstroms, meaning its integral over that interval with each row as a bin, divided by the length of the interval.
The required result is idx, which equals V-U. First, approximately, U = 8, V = 13.4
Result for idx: 5.6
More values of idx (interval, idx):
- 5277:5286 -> 20.7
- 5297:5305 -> 11.3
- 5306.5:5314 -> 18.2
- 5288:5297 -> 19.4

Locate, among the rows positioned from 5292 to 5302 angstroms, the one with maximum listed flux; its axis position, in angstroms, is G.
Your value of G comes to 5292.47 angstroms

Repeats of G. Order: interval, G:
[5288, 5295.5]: 5291.26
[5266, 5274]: 5273.01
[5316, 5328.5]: 5320.58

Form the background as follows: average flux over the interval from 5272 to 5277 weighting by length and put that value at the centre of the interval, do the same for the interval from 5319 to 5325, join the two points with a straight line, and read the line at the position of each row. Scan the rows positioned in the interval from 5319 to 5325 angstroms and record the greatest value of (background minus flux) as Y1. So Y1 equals 2.5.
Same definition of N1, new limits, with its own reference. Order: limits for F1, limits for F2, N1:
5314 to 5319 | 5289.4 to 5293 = 1.2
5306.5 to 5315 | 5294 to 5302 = 0.8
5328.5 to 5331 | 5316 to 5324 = 2.0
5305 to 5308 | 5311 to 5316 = 1.0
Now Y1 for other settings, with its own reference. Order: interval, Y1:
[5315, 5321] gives -0.3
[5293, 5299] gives 2.1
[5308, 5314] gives 0.1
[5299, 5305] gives 1.5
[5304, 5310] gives 0.1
